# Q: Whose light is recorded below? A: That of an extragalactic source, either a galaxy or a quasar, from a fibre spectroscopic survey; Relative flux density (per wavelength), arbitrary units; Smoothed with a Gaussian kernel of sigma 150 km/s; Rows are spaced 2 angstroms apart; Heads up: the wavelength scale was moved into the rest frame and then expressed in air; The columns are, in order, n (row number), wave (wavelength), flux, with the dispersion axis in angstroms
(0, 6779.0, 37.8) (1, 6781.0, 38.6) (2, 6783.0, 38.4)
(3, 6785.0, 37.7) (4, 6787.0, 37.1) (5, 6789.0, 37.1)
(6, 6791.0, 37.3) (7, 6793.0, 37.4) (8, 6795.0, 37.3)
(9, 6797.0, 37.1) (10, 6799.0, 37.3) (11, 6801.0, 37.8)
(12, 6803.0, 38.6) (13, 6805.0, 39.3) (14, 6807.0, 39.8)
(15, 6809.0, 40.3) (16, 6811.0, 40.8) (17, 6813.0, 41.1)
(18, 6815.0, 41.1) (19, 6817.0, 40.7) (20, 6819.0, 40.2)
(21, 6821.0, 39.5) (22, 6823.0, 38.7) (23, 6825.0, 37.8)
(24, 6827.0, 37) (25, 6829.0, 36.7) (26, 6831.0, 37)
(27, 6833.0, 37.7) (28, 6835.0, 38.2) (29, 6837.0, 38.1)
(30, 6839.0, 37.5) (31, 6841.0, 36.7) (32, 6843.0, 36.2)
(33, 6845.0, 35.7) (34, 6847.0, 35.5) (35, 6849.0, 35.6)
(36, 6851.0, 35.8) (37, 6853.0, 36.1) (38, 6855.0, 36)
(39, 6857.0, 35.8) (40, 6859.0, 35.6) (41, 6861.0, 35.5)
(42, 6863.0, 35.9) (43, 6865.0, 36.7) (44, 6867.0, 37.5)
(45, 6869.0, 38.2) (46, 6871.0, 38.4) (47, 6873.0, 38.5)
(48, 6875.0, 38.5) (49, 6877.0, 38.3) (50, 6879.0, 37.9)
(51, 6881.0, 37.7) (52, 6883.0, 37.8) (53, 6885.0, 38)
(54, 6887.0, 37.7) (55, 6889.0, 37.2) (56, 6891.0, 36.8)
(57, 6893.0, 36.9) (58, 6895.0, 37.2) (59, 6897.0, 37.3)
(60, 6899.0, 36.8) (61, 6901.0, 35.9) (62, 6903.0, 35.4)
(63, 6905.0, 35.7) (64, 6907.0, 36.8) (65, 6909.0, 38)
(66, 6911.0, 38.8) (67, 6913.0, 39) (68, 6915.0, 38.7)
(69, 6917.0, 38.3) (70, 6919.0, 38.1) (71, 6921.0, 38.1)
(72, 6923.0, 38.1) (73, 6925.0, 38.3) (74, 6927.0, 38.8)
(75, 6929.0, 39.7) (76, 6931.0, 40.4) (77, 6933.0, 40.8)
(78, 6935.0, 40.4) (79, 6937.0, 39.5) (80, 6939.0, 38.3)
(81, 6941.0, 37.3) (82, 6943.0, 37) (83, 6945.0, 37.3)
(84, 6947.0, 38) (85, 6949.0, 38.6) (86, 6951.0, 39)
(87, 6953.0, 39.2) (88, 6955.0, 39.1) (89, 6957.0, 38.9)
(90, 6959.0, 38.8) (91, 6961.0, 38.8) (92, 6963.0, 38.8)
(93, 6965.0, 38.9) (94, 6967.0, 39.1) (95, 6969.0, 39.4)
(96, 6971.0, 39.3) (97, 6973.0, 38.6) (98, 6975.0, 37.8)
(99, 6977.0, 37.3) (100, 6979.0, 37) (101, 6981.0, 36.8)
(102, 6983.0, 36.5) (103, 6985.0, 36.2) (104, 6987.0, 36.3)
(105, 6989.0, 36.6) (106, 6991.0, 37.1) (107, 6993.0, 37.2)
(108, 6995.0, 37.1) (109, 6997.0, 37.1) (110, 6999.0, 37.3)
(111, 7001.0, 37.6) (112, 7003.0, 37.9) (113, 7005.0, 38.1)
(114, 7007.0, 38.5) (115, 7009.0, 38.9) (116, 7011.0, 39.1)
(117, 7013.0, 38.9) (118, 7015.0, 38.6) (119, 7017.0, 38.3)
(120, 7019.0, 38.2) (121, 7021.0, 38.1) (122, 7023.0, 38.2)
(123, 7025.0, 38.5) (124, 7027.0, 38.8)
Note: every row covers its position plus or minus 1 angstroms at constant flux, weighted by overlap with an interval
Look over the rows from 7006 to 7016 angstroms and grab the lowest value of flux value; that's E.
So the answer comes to 38.5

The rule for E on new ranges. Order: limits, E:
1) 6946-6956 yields 38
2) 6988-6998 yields 36.6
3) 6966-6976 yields 37.8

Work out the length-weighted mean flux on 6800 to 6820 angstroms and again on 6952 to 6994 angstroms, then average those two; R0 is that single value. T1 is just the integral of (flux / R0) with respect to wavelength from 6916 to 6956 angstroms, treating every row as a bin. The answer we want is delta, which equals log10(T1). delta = 1.599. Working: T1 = 39.7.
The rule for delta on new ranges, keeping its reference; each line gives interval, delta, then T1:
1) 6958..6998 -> 1.588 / 38.7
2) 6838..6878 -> 1.576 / 37.7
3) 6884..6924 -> 1.585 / 38.4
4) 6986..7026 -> 1.590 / 38.9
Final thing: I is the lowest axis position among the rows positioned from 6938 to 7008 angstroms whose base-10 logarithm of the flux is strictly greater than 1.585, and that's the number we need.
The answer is 6949.0 angstroms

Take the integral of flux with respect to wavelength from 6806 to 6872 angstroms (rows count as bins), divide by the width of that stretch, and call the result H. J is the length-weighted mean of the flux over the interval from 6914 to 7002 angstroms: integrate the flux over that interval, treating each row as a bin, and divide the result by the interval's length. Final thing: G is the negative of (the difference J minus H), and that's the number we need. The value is -0.5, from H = 37.7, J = 38.2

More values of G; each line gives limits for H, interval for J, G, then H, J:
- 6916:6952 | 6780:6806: 0.9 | 38.7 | 37.8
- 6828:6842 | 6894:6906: 1.0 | 37.4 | 36.4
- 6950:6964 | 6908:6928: 0.5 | 38.9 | 38.4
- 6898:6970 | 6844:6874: 1.9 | 38.4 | 36.5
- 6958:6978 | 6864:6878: 0.7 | 38.7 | 38.0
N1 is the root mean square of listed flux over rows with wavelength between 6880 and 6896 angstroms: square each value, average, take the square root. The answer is 37.4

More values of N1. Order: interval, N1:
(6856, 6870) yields 36.5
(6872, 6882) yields 38.2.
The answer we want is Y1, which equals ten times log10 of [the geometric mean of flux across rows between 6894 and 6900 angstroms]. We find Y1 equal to 15.7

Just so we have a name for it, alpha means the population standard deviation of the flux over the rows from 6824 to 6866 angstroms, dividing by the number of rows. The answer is 0.88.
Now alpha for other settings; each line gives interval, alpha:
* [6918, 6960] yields 1.00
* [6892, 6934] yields 1.40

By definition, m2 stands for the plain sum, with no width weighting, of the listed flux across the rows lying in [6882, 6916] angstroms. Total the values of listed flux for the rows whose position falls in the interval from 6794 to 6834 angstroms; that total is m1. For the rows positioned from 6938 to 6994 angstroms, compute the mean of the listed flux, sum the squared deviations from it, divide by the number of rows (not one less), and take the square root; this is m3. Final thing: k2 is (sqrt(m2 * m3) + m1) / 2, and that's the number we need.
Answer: 401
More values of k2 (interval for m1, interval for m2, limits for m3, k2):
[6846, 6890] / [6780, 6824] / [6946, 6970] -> 416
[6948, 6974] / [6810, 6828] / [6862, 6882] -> 262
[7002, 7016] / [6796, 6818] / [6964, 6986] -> 146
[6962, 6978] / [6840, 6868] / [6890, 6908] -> 164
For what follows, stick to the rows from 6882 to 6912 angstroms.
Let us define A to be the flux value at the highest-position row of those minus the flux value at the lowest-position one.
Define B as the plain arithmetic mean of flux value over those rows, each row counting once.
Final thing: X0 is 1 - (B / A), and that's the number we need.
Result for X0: -36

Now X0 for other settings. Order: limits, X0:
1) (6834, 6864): 17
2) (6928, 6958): 50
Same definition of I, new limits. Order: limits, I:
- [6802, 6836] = 6803.0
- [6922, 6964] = 6927.0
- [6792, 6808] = 6803.0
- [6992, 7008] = 7007.0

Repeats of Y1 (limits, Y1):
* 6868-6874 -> 15.8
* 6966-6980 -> 15.8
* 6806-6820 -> 16.1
